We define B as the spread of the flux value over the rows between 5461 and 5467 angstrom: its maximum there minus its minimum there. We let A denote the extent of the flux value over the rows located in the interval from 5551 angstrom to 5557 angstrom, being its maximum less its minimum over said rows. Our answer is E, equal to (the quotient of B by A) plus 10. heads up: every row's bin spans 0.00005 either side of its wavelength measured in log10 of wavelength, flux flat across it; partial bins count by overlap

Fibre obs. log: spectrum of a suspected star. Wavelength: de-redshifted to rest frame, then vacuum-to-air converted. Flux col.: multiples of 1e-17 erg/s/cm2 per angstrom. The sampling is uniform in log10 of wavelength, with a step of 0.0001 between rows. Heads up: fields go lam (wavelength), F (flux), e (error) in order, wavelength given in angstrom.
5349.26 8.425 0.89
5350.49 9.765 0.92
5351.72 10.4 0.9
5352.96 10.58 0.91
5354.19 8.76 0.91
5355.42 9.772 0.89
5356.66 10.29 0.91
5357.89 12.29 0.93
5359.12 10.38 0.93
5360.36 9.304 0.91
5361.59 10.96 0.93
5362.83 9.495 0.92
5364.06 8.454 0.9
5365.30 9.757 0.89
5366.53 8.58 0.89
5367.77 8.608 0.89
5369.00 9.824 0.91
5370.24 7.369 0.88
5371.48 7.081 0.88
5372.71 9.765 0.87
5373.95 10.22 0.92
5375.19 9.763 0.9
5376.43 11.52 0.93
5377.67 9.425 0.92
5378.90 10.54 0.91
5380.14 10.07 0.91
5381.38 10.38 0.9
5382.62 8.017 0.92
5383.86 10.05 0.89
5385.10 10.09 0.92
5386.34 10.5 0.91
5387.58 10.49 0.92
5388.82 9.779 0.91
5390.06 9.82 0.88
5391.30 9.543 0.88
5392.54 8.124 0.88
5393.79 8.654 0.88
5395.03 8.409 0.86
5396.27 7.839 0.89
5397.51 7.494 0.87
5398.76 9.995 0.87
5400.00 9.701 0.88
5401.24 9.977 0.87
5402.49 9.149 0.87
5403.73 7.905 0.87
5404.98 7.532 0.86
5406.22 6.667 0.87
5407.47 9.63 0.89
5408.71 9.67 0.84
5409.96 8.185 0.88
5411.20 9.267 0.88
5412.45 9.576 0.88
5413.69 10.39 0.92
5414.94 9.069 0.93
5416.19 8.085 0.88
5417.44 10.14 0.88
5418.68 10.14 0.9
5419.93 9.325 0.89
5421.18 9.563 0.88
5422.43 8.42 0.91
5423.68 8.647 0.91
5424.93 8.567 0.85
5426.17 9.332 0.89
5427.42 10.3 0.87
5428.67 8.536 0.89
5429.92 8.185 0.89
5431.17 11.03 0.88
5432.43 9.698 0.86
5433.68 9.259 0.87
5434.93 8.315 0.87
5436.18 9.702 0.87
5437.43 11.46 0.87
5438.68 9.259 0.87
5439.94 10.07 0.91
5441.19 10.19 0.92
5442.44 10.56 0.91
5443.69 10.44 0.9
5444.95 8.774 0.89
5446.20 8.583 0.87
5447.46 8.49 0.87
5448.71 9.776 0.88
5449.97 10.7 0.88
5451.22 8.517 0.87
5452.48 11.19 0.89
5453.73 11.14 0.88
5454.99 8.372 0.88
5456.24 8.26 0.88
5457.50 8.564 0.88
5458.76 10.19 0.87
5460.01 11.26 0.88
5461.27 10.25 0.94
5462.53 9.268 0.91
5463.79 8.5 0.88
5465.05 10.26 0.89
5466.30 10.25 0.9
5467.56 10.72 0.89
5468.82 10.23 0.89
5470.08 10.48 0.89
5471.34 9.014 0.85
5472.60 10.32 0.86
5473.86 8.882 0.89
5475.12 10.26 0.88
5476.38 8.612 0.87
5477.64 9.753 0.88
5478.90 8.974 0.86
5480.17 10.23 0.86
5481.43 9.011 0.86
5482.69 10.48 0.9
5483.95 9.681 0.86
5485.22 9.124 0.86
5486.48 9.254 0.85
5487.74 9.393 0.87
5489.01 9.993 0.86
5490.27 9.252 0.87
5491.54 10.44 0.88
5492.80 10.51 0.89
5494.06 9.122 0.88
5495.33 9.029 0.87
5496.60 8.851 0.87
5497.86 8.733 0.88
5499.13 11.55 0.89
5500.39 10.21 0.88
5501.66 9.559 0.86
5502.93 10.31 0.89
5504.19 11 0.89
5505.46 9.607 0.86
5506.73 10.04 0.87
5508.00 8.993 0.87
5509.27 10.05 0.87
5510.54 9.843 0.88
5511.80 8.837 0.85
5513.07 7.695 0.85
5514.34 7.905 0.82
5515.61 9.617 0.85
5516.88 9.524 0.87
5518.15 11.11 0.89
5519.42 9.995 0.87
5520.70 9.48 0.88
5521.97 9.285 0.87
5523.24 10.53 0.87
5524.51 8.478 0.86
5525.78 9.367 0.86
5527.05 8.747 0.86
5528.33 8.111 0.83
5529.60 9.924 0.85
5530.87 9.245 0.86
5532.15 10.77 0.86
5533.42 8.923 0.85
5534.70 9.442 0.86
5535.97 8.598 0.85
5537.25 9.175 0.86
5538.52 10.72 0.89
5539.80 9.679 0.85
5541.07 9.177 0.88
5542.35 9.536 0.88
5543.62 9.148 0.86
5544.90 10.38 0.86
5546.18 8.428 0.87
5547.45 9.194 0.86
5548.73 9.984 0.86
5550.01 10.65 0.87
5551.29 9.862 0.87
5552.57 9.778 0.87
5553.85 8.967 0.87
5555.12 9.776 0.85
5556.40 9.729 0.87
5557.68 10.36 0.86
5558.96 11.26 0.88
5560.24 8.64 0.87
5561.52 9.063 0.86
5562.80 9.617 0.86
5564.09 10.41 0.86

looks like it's 12.0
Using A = 0.9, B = 1.8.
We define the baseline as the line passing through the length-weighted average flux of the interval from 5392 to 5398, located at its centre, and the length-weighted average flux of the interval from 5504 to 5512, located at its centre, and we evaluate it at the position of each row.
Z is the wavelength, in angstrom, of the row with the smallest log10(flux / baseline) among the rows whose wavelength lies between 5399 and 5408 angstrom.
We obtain 5406.22 angstrom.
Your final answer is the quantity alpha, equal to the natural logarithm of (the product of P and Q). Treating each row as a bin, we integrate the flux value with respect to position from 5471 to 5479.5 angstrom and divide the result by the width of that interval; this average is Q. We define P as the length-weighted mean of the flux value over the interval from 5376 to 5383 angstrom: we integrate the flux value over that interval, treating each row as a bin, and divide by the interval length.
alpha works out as 4.55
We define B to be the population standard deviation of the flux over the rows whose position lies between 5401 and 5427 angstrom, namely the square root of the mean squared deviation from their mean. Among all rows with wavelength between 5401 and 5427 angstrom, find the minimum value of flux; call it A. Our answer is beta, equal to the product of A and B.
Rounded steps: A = 6.667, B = 0.93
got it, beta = 6.2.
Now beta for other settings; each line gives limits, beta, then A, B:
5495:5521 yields 7.2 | 7.695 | 0.94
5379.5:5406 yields 7.7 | 7.494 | 1.02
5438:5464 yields 8.4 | 8.26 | 1.02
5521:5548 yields 5.9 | 8.111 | 0.73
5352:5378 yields 8.6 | 7.081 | 1.21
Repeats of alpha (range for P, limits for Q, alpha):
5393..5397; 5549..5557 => 4.40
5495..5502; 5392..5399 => 4.39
